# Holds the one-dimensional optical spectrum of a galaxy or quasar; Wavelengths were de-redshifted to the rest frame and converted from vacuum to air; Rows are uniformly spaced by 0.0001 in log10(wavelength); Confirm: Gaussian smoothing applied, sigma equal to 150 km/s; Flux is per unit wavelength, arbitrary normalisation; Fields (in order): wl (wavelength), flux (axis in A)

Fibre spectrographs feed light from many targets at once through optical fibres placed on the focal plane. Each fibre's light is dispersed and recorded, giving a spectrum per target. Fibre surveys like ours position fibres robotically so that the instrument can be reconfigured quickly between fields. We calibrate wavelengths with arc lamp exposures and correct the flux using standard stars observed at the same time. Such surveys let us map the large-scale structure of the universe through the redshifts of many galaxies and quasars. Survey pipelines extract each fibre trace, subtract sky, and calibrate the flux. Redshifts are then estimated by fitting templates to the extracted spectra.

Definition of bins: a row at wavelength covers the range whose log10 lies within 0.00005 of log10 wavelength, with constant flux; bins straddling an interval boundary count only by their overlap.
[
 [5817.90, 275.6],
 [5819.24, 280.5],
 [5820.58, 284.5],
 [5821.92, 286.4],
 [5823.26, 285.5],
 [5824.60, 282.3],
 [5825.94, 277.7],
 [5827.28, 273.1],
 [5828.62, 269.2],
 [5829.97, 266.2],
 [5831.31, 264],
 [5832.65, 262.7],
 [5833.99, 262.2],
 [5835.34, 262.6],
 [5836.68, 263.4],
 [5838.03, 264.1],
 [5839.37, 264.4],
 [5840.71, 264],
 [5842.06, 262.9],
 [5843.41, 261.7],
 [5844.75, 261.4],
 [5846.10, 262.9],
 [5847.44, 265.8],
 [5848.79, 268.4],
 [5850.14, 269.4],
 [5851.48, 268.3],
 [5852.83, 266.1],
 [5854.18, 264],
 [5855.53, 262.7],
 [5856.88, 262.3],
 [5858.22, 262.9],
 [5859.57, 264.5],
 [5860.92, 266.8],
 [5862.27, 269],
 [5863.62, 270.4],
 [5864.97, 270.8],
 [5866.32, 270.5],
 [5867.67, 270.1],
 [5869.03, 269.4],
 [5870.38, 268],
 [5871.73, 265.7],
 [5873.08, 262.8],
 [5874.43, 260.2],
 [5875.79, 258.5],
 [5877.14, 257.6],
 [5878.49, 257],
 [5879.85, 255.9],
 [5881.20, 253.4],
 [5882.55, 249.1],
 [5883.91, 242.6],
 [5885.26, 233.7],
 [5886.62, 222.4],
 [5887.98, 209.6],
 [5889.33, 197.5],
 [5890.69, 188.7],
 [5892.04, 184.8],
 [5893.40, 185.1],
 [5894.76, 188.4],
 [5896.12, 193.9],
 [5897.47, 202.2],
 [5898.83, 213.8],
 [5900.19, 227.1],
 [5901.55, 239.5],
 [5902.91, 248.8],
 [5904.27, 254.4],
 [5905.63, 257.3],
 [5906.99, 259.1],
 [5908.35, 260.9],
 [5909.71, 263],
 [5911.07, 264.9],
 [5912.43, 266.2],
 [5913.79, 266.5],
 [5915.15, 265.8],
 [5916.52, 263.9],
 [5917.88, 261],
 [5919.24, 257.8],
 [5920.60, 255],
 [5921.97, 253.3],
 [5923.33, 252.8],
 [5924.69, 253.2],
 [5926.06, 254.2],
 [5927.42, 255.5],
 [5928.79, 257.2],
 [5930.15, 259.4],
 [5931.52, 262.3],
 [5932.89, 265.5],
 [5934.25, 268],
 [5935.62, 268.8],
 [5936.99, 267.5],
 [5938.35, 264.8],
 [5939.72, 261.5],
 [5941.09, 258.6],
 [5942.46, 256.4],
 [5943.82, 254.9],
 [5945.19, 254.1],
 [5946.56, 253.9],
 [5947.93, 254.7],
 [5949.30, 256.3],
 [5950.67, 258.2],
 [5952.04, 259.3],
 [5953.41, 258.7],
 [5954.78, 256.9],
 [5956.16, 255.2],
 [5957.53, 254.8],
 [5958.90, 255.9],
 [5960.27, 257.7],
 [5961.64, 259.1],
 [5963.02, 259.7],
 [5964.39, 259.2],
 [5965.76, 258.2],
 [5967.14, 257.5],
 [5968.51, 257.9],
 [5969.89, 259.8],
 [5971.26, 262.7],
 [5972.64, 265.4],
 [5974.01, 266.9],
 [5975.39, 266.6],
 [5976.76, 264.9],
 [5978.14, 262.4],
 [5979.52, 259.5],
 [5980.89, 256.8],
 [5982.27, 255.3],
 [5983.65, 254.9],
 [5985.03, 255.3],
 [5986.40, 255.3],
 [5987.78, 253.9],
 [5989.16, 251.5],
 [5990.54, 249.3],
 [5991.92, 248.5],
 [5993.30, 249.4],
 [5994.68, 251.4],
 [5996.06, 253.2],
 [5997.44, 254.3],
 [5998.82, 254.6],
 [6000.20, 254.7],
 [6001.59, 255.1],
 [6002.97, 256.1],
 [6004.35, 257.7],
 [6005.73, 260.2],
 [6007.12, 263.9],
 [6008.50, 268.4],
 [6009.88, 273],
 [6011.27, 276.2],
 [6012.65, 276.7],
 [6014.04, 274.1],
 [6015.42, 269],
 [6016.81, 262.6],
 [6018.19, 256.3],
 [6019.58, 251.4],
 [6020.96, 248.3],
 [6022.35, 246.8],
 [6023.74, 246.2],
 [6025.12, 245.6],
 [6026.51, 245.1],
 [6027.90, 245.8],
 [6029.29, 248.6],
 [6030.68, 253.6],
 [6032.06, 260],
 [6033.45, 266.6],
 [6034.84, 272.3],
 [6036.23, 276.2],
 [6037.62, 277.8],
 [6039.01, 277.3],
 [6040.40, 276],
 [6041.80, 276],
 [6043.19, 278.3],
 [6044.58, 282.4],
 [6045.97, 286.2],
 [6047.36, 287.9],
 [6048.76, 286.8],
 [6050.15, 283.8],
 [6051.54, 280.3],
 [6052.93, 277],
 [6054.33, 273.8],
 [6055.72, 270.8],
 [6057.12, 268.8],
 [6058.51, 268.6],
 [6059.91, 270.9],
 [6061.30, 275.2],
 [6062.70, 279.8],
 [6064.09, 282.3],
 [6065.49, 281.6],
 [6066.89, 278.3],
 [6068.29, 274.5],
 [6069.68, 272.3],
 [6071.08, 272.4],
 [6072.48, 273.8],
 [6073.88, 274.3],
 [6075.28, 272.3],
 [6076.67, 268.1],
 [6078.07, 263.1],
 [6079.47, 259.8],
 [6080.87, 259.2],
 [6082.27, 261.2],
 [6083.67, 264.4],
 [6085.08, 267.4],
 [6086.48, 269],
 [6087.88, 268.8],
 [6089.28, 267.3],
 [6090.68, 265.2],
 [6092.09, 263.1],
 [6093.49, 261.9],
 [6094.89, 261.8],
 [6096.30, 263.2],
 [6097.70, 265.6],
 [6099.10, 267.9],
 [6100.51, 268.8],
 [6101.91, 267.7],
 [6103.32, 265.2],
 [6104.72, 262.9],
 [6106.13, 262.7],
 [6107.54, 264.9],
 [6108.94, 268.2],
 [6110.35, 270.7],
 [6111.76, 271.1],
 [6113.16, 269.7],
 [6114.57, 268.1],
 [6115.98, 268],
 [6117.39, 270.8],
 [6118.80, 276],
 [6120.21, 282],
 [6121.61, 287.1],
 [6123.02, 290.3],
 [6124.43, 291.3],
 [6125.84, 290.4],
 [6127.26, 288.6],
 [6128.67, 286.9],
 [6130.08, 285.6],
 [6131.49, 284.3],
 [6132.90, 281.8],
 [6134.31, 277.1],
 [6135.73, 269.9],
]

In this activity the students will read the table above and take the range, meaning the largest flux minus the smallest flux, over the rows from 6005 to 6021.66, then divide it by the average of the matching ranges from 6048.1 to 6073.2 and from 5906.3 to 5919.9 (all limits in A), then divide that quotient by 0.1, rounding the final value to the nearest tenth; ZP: 21.1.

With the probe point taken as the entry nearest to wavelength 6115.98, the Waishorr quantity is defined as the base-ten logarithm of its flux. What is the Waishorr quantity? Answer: 2.43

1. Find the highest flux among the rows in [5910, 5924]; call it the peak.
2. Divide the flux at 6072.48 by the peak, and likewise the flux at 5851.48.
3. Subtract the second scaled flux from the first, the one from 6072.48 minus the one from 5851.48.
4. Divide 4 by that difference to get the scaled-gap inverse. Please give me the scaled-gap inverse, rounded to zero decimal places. 194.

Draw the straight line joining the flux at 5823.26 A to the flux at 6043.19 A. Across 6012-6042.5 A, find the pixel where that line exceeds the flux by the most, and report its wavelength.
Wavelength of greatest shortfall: 6026.51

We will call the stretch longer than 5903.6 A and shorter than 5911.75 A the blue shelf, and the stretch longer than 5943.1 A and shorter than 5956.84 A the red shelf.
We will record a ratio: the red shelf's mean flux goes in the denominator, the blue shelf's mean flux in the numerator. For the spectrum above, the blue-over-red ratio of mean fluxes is 1.01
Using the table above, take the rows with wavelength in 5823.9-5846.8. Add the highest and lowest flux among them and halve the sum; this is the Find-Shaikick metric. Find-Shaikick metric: 272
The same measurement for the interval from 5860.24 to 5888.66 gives 240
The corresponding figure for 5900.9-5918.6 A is 253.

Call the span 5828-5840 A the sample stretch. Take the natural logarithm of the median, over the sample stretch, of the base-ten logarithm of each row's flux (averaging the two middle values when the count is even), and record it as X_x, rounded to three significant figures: 0.884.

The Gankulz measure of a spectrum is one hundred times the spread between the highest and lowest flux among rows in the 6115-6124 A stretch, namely 2230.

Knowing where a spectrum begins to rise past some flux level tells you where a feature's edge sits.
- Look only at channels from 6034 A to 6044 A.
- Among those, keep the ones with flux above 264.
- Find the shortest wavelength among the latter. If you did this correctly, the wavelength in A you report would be 6034.84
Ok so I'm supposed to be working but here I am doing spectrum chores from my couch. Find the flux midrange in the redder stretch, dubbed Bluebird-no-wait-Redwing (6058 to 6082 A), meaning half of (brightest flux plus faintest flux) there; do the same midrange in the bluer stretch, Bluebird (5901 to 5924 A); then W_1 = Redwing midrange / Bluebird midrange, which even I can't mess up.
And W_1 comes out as 1.07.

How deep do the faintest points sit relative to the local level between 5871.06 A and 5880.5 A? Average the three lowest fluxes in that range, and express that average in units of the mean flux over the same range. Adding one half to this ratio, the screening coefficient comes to 1.49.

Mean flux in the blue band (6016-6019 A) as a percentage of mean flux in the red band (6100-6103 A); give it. 97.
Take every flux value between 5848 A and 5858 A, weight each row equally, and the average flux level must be 266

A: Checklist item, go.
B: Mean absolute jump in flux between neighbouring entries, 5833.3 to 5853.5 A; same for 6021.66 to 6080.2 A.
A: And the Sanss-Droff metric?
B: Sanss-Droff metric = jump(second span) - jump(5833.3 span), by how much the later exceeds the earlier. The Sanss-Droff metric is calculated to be 1.4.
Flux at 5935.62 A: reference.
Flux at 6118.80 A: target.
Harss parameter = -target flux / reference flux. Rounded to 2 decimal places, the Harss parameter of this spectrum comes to -1.03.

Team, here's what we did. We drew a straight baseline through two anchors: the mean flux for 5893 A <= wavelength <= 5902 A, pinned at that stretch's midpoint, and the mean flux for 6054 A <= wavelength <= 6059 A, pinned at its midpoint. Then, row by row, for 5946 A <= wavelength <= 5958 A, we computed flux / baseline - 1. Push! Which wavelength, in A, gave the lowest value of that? 5957.53 A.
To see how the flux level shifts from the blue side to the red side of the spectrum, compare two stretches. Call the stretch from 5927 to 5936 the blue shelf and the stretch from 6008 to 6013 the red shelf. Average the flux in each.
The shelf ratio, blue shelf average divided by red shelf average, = 0.96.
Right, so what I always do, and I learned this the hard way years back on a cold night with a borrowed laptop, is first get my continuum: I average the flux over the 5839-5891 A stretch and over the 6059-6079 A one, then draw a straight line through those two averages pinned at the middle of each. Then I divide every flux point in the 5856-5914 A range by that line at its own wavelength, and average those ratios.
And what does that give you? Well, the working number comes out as 0.95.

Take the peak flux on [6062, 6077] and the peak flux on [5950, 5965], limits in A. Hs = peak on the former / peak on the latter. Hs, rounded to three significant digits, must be 1.09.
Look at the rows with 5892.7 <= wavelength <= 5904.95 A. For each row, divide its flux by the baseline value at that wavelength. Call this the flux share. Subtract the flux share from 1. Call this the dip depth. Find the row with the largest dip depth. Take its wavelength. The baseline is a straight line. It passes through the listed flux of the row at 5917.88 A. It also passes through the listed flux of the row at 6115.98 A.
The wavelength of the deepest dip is 5893.40 A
